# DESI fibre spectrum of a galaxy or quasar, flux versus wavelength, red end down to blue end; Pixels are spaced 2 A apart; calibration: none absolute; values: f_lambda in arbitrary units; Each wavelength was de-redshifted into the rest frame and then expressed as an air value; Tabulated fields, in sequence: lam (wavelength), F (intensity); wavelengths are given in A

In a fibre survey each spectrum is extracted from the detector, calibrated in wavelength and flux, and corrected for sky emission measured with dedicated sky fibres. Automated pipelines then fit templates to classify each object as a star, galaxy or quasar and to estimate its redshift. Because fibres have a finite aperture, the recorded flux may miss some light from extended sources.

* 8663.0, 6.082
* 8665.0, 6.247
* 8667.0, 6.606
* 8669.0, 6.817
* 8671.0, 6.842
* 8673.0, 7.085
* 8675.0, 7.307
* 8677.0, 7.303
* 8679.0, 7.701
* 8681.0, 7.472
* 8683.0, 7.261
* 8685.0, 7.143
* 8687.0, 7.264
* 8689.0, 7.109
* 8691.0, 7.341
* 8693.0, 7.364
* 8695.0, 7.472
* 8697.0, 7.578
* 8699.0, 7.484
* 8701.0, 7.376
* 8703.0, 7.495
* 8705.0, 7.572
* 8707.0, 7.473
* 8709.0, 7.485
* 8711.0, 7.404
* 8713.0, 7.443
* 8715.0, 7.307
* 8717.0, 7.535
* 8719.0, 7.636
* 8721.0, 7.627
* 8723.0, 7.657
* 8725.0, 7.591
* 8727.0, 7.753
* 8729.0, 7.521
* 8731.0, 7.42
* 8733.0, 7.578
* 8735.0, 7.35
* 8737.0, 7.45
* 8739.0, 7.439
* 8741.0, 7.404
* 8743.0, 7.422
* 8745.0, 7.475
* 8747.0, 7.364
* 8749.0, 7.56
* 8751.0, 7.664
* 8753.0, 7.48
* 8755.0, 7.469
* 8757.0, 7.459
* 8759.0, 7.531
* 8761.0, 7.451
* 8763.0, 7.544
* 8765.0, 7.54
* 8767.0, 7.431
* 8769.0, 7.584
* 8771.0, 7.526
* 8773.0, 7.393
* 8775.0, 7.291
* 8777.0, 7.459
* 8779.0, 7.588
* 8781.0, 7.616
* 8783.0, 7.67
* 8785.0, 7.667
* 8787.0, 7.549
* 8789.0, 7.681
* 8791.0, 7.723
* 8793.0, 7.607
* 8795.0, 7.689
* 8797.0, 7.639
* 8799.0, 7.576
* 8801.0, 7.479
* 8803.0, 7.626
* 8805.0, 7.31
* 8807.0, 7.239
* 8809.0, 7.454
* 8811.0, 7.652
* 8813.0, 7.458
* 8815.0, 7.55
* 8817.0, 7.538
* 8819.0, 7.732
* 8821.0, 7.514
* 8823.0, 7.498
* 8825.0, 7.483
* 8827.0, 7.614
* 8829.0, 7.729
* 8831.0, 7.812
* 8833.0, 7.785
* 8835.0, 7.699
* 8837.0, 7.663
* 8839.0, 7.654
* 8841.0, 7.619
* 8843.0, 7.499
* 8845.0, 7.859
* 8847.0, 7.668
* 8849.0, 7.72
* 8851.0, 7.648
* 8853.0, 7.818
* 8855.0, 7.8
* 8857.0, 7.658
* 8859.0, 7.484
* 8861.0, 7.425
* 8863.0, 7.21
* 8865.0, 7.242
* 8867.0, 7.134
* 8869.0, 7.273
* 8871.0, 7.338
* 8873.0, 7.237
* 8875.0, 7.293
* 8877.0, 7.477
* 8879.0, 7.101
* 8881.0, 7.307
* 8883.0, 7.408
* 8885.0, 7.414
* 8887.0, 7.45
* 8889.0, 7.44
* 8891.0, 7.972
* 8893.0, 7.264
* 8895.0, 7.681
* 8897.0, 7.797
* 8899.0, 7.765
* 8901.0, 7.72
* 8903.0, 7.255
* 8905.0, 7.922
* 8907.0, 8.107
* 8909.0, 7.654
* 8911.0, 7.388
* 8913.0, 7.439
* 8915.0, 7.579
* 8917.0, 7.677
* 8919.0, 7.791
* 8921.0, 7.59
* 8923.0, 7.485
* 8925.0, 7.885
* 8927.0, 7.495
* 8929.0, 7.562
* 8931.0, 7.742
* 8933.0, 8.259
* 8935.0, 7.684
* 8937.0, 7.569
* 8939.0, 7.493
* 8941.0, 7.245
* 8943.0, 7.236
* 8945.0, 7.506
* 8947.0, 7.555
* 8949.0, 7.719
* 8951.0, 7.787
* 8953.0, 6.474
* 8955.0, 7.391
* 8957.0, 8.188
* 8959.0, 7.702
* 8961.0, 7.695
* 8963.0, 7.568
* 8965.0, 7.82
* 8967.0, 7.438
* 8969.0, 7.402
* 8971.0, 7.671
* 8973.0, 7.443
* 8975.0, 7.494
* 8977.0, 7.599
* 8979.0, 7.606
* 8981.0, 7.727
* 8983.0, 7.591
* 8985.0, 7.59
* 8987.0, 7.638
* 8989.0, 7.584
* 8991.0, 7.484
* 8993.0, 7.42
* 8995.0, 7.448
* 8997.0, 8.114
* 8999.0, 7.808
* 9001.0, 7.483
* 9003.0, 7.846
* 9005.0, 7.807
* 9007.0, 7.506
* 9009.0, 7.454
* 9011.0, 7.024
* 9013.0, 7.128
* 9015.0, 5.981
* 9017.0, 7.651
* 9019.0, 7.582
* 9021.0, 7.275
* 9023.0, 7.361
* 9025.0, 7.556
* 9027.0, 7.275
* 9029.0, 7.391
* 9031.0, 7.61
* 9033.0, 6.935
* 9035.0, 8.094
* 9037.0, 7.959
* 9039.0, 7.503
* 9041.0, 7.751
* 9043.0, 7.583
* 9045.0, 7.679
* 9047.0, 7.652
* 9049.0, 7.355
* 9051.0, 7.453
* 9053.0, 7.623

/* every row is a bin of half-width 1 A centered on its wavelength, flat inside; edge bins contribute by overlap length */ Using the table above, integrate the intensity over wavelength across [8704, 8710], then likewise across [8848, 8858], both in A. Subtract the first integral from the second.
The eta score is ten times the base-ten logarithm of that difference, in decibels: 15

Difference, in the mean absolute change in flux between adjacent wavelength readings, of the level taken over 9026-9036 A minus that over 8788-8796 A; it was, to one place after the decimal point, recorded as 0.5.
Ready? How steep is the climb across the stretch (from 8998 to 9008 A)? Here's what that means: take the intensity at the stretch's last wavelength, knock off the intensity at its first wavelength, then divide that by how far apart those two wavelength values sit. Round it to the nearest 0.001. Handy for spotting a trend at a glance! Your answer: -0.038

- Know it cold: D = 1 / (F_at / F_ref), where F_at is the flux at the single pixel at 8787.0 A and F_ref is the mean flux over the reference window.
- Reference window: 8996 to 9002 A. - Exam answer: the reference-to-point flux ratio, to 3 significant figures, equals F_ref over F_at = 1.03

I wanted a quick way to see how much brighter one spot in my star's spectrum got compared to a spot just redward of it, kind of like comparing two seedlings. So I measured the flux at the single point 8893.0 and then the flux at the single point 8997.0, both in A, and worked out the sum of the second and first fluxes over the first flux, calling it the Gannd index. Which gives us 2.12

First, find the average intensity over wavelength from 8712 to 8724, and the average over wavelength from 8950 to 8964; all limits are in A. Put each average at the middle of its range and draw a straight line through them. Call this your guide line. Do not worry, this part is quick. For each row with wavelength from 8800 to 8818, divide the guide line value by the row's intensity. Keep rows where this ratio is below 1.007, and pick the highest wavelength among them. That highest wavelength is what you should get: 8817.0 A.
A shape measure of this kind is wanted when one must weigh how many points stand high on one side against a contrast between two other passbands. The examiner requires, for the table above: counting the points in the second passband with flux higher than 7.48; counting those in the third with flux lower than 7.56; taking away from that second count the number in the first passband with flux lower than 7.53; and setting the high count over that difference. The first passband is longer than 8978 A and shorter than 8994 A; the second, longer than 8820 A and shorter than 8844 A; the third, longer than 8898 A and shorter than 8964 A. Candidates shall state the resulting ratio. 1.2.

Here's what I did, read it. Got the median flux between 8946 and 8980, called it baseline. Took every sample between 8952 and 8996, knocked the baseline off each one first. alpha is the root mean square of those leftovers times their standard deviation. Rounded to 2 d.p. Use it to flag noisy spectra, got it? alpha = 0.09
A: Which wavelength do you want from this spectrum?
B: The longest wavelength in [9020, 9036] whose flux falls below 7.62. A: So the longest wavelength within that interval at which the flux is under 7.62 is 9033.0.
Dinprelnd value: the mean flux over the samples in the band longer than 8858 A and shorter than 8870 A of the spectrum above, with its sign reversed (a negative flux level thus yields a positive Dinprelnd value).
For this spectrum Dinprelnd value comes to -7.29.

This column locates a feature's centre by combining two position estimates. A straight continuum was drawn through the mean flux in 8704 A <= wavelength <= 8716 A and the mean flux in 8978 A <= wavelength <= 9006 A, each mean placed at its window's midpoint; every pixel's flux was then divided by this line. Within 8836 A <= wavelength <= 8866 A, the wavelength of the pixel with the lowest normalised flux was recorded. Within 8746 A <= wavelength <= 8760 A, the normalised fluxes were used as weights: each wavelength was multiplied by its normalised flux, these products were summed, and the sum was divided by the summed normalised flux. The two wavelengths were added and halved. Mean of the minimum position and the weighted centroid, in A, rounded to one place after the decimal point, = 8808.0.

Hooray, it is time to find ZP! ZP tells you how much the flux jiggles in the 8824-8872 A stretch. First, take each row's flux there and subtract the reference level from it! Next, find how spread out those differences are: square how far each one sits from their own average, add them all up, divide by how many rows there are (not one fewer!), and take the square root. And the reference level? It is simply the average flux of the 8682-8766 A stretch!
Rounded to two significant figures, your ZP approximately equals 0.21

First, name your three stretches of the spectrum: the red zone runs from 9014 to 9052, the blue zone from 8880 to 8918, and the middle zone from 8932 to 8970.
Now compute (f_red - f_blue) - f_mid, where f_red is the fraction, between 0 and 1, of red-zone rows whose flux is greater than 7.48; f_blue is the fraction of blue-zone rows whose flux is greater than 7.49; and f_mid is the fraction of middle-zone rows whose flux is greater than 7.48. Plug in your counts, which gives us -0.63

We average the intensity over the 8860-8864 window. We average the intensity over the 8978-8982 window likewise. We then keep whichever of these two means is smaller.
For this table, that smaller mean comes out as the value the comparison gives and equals 7.3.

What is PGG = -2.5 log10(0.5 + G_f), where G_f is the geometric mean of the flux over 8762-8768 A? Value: -2.26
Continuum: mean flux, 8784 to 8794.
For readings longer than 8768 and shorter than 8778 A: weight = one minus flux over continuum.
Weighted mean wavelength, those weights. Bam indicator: 8774.0 A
